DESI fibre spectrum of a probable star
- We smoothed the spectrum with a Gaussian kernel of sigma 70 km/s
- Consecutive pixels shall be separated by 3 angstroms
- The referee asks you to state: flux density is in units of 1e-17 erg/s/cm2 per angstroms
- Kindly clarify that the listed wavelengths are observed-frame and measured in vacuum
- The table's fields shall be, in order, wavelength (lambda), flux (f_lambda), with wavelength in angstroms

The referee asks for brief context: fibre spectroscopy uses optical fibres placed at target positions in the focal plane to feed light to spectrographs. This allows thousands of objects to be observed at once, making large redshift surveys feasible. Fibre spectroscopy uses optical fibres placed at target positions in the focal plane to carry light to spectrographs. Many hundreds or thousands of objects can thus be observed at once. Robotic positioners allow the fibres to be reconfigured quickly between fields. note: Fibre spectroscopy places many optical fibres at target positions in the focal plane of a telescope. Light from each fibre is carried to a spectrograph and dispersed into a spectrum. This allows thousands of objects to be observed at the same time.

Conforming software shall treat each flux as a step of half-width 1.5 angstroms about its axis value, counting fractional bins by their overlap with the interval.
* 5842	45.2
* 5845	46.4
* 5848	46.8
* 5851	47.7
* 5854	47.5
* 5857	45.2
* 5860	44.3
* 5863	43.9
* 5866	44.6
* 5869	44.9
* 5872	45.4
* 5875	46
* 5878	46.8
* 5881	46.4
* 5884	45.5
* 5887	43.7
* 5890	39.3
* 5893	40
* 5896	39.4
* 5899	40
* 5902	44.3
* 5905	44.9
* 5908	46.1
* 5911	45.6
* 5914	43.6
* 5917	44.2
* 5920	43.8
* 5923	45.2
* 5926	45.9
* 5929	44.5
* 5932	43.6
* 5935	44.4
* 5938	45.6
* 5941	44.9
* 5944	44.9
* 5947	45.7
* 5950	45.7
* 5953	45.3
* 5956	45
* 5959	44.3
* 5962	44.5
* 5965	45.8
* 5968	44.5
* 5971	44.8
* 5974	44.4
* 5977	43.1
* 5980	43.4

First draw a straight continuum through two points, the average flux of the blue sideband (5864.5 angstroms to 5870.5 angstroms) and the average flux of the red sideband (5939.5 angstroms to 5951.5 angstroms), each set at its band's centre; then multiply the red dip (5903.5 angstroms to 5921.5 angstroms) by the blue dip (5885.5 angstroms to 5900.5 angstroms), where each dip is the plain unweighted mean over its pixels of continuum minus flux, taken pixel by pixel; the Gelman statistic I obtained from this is 1.6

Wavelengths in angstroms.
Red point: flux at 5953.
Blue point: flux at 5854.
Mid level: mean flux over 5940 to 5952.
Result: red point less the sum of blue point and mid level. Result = -47.5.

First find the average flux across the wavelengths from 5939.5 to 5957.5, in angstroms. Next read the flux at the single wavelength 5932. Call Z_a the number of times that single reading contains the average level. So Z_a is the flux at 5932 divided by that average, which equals 0.96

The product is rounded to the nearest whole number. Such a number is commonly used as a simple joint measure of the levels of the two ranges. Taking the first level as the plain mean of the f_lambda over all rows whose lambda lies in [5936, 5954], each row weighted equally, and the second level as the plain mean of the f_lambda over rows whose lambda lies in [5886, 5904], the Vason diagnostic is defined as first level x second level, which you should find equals 1865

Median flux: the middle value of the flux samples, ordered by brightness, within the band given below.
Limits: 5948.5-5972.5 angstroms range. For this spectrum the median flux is 44.9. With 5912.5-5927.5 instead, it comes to 44.2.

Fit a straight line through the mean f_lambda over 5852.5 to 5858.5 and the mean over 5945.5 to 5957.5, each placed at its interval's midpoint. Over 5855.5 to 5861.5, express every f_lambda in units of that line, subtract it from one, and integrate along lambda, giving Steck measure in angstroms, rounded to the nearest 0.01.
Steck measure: 0.20 angstroms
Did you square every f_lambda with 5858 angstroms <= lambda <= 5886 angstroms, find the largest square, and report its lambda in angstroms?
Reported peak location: 5878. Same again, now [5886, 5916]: 5908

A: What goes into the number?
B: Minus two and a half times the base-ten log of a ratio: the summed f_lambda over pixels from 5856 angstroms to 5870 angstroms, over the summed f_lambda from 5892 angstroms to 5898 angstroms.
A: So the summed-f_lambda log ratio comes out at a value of -1.1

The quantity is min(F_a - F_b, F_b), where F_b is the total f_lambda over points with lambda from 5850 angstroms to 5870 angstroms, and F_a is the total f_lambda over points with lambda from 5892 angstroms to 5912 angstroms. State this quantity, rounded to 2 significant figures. -18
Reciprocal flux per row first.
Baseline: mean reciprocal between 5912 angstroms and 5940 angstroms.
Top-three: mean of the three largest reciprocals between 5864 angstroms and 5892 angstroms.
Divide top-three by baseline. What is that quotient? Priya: 1.05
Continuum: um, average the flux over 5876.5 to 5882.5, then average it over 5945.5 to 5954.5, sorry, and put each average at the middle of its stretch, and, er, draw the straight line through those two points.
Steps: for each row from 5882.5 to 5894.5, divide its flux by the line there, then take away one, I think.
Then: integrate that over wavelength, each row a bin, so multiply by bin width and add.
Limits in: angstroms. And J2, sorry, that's -1.12 angstroms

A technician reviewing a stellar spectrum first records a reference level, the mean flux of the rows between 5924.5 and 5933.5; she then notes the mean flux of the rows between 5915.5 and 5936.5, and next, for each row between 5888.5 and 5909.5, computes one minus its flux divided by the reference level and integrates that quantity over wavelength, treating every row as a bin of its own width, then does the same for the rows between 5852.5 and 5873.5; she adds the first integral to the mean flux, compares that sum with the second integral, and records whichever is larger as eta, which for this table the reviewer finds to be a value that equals 45.8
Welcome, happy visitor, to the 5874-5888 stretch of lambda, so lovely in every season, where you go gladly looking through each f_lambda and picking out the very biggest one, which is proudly 46.8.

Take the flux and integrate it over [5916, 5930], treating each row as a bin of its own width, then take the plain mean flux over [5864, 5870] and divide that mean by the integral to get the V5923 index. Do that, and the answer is 0.07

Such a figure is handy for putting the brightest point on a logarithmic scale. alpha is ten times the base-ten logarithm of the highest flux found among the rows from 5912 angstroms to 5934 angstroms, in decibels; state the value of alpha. 16.6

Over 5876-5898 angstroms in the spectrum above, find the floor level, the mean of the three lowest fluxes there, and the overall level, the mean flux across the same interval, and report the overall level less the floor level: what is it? 3.45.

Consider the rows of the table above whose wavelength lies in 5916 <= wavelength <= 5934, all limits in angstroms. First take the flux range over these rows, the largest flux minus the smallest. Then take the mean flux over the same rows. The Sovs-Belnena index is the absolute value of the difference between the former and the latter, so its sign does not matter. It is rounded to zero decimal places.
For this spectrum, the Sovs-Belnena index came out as 42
